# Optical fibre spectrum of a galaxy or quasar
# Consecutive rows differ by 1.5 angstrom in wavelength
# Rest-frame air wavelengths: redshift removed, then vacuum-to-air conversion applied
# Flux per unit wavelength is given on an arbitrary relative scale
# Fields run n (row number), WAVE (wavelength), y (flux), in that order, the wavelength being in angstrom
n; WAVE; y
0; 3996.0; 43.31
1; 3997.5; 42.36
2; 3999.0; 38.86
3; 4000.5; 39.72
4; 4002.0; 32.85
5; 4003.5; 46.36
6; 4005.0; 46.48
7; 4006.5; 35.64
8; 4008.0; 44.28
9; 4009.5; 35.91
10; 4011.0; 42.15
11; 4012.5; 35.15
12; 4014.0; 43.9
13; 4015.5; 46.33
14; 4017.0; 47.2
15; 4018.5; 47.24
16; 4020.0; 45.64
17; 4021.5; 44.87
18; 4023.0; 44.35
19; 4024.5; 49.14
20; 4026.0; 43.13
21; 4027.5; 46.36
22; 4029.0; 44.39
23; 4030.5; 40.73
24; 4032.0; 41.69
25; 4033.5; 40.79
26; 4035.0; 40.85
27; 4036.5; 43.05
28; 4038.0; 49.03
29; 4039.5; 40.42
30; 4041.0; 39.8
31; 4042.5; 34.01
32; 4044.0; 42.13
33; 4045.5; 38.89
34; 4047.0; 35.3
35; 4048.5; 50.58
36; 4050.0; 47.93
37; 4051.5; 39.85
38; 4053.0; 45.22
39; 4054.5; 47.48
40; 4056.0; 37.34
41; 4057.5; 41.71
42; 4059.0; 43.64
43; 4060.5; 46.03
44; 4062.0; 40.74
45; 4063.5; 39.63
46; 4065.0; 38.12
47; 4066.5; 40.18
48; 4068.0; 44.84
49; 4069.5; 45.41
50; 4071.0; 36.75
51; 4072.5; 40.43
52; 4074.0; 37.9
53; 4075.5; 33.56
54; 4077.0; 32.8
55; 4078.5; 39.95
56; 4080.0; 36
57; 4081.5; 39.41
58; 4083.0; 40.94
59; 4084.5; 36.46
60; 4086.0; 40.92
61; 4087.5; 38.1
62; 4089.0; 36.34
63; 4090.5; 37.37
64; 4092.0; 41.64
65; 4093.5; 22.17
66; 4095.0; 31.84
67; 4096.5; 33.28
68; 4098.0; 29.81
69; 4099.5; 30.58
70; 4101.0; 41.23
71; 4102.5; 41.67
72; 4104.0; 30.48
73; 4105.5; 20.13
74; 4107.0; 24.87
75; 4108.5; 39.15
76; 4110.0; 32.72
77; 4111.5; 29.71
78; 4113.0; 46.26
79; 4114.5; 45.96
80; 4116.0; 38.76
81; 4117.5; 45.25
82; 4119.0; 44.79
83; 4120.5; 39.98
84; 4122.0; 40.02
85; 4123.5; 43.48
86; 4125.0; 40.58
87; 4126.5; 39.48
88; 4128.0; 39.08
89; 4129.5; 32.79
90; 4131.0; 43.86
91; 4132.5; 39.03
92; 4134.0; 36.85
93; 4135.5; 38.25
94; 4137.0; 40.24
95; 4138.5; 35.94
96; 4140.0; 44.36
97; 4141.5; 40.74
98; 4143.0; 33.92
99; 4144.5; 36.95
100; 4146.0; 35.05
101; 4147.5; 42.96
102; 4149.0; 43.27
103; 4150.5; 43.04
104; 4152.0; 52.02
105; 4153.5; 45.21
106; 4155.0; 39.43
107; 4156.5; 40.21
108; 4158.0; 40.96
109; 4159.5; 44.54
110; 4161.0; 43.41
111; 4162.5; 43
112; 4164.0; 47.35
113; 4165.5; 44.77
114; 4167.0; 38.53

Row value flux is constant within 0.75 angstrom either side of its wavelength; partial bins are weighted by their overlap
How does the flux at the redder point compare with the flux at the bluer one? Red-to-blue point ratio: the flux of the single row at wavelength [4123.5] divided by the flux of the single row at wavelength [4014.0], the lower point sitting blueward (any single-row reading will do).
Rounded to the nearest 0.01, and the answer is 0.99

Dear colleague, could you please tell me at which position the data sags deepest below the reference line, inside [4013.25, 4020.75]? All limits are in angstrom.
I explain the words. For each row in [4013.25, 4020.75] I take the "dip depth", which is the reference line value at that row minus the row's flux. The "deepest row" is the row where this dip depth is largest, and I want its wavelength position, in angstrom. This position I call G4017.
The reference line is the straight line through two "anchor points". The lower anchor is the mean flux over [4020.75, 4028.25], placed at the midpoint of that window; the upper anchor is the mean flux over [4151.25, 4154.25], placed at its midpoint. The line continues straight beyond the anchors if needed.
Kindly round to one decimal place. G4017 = 4014.0 angstrom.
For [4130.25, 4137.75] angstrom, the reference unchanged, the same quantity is 4134.0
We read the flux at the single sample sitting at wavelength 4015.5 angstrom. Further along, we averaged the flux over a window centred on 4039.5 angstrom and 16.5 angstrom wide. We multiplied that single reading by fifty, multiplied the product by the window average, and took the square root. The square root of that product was 306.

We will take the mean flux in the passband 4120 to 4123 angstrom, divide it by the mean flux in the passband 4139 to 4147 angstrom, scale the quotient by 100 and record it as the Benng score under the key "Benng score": 105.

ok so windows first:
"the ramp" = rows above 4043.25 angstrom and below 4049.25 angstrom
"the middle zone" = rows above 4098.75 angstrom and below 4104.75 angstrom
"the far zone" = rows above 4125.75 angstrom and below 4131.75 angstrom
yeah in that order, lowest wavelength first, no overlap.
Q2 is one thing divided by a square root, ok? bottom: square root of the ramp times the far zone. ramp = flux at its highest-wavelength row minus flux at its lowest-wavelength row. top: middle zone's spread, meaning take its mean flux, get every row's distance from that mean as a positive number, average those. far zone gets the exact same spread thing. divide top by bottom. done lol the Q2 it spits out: 1.1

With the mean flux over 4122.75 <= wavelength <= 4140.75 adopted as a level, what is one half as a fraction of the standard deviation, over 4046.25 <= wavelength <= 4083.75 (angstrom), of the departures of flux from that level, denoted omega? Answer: 0.11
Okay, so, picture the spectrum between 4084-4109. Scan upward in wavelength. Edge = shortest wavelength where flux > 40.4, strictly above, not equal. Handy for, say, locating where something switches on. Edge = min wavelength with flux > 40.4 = 4086.0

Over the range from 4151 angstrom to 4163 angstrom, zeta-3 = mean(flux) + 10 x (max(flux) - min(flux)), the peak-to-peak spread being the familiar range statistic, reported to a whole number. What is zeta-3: 169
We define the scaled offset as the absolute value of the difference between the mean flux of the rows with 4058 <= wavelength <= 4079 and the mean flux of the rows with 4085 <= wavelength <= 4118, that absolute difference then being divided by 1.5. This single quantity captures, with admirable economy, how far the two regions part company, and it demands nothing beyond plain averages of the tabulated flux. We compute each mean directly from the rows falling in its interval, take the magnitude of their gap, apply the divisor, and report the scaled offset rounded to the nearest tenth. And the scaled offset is 3.1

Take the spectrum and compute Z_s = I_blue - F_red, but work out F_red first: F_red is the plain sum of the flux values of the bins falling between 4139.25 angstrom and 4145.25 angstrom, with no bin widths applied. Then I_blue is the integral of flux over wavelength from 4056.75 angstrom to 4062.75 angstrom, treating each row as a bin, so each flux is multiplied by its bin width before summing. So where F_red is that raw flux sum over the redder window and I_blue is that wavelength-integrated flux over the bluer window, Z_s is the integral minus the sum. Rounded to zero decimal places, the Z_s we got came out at 102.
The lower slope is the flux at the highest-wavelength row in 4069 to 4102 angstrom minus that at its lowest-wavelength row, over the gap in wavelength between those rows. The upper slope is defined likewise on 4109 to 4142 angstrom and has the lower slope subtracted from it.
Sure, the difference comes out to 0.39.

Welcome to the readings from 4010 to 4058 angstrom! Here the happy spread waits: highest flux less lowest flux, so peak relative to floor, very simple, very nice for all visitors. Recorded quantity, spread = 17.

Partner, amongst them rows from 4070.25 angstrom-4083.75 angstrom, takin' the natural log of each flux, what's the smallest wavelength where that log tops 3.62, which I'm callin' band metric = 4072.5 angstrom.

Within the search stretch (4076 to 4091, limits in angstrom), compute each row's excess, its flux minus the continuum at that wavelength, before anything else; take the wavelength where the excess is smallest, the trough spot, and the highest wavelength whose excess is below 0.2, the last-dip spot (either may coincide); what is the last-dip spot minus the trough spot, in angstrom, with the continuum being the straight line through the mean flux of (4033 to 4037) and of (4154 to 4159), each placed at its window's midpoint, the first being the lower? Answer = 13.5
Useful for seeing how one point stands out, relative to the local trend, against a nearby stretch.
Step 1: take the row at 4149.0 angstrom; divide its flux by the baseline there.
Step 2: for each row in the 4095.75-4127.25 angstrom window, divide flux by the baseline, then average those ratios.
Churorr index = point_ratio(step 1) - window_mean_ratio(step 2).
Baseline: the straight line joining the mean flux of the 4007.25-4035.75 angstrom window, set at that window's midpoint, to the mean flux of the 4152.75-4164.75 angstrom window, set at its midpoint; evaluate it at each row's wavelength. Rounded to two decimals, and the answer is 0.15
